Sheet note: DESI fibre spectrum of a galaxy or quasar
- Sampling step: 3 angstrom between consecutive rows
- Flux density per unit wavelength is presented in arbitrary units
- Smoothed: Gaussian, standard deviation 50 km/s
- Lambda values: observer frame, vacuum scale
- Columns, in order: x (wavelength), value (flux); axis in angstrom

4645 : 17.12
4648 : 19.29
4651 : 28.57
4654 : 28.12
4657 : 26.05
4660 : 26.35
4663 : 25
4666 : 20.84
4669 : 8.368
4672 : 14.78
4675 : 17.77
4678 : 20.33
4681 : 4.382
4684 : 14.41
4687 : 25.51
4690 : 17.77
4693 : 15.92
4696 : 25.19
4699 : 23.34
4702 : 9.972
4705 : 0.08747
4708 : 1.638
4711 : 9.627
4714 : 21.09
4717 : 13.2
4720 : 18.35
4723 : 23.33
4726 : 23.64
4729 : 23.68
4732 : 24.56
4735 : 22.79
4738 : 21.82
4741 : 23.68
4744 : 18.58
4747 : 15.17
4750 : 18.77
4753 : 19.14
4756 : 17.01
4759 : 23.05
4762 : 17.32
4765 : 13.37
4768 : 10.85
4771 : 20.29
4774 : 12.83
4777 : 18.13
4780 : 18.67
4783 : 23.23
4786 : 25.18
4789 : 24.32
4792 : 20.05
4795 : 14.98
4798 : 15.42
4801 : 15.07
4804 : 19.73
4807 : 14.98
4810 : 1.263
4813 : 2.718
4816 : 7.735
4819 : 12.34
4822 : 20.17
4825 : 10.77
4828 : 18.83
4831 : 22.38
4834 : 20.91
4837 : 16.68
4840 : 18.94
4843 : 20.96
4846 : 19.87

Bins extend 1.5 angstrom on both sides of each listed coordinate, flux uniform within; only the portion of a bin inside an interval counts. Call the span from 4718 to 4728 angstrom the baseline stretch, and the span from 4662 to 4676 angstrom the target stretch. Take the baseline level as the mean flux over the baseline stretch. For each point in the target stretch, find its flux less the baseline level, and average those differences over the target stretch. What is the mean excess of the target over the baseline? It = -4.4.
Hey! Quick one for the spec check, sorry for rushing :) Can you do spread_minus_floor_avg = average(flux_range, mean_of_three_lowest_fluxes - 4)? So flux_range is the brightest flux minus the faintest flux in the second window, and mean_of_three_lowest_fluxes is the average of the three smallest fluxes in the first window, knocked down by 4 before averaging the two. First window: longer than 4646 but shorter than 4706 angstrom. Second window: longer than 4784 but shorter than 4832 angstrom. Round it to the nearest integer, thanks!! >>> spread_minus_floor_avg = 12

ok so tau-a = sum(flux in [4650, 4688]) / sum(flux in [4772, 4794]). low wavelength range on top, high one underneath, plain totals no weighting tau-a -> 1.83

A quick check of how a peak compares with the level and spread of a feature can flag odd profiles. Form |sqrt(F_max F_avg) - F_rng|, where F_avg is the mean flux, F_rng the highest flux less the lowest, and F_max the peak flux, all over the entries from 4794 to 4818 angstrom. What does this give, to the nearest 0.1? 3.4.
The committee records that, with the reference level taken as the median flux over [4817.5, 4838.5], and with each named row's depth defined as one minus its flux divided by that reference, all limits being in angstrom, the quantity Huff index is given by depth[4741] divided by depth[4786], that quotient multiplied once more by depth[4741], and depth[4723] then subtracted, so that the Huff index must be 0.0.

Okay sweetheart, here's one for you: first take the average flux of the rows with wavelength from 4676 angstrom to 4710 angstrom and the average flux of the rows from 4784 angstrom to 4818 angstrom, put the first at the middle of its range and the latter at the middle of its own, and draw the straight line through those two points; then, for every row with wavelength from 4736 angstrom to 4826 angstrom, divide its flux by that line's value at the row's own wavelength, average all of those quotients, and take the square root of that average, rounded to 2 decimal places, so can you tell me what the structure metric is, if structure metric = 1.06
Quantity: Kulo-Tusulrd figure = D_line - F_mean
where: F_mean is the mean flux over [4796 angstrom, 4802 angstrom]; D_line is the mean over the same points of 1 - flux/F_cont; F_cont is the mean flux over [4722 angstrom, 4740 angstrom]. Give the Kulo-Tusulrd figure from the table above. -14.9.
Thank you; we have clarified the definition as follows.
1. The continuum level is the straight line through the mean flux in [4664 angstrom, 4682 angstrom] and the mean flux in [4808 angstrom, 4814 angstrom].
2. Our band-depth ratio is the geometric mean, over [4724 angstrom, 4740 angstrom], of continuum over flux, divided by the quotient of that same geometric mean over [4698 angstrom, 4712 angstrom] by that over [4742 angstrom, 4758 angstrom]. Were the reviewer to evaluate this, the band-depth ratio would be 0.05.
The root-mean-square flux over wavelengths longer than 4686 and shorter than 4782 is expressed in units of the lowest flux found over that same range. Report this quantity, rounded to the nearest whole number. 215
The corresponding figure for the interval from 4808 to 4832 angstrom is 11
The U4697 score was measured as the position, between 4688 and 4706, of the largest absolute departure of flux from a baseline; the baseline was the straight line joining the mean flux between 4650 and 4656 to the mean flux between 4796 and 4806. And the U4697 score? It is 4705 angstrom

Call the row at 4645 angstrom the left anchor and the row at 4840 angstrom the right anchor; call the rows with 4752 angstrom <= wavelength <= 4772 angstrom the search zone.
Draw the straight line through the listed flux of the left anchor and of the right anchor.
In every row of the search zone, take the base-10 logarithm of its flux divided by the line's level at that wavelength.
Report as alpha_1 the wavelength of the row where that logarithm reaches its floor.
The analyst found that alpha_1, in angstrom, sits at 4768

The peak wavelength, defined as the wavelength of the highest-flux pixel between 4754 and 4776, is 4759 angstrom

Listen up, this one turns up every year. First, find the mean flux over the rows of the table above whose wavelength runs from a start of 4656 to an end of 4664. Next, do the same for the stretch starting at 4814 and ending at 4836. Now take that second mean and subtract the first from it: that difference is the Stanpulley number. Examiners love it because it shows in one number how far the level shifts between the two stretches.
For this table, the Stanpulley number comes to -10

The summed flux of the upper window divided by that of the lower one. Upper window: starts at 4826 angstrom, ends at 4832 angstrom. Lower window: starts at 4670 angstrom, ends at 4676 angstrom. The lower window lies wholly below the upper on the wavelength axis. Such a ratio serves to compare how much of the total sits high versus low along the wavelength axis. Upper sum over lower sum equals 1.3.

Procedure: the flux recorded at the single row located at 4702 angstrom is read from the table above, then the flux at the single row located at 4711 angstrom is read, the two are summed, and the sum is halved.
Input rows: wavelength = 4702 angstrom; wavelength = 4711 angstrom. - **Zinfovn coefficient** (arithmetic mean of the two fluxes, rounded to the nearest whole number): 10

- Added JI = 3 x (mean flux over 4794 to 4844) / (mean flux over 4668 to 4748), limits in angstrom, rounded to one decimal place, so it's 2.6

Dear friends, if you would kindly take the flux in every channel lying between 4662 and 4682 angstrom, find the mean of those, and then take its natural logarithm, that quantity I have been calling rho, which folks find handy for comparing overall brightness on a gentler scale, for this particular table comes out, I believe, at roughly 2.77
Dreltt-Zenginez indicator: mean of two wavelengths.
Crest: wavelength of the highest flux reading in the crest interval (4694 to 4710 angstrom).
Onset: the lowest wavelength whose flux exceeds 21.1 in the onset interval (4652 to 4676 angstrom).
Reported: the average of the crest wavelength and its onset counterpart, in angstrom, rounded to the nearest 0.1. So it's 4675.0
